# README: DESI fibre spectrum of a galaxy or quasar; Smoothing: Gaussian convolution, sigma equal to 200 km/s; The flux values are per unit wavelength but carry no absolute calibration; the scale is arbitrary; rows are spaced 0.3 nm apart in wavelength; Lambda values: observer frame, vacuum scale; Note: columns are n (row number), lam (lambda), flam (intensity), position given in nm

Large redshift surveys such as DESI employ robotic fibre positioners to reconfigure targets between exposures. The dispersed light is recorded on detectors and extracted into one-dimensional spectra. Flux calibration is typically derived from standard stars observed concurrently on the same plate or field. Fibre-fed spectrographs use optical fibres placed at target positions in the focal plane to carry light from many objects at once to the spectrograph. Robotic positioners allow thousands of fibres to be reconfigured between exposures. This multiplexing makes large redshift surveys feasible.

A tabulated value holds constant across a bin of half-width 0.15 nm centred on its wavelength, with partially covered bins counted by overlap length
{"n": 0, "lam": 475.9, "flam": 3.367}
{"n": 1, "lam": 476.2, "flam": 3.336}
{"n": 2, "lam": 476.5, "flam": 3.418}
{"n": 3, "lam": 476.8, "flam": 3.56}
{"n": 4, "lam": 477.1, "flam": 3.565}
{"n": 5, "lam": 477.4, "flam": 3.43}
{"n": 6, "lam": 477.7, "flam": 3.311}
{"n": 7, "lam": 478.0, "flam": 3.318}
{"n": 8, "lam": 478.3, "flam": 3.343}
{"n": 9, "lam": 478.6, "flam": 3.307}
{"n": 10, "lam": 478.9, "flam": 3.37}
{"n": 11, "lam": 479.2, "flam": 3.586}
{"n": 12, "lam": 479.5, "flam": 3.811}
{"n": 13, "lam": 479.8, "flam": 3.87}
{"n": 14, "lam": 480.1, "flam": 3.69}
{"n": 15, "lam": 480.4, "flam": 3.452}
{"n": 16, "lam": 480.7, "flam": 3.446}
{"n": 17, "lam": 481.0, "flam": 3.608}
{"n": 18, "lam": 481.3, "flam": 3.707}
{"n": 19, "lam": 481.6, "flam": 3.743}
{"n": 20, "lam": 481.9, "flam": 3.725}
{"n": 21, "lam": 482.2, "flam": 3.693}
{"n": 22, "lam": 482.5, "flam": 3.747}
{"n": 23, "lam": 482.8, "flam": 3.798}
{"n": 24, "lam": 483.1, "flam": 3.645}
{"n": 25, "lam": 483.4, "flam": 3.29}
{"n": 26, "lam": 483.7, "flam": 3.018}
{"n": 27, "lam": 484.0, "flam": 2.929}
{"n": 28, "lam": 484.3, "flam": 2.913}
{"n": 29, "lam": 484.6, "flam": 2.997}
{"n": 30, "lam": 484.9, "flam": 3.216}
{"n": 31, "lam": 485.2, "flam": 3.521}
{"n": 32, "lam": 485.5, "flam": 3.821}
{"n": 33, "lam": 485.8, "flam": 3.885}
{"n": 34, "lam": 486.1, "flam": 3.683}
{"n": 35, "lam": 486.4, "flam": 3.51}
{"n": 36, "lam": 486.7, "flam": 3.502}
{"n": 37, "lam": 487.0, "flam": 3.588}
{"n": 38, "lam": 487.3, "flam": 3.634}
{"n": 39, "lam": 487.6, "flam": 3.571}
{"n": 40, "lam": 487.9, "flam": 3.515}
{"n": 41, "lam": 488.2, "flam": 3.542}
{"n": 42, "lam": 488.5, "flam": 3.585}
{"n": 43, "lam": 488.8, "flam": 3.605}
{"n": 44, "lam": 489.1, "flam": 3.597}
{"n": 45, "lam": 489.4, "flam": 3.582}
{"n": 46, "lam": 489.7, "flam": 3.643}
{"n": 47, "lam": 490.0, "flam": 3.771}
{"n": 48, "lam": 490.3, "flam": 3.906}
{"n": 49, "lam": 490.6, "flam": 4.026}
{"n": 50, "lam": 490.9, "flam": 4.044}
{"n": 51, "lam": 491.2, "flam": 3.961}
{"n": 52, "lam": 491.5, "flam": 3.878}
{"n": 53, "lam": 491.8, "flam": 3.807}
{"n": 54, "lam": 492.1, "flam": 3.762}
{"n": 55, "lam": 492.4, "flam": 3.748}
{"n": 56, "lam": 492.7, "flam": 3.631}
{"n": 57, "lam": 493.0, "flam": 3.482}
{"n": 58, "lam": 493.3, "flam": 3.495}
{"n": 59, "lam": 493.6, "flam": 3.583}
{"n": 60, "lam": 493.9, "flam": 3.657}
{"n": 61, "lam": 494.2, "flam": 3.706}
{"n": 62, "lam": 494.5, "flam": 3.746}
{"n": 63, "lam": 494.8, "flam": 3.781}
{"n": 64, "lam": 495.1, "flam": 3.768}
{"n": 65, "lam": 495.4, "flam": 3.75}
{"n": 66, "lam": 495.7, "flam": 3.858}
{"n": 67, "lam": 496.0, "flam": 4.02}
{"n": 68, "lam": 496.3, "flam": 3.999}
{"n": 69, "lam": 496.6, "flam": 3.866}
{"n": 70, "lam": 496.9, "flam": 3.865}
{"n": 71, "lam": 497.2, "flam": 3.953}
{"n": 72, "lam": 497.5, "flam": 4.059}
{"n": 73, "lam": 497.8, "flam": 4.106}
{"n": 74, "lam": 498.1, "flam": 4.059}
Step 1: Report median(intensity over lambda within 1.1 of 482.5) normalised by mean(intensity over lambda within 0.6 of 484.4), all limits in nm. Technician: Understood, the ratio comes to 1.24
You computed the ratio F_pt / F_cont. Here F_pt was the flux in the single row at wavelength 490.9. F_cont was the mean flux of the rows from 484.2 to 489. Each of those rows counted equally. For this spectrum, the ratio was 1.15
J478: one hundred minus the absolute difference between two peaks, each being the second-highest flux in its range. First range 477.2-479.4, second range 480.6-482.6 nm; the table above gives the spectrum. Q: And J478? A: 99.7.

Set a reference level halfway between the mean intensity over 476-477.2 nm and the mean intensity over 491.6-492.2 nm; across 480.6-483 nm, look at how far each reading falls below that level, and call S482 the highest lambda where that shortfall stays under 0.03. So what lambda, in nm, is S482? 482.8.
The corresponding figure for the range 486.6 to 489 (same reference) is 488.8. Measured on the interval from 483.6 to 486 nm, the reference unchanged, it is 485.8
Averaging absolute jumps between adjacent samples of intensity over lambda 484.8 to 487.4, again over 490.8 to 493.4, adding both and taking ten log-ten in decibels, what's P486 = -6.6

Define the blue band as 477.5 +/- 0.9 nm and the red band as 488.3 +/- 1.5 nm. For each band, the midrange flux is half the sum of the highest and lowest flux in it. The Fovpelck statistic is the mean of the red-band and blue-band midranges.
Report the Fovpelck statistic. 3.51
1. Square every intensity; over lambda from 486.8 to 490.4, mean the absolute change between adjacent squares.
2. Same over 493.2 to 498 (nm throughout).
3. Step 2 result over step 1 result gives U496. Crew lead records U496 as 1.3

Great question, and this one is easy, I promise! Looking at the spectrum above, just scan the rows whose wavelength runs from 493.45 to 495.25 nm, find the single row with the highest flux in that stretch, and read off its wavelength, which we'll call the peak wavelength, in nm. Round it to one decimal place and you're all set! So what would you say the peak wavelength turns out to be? 494.8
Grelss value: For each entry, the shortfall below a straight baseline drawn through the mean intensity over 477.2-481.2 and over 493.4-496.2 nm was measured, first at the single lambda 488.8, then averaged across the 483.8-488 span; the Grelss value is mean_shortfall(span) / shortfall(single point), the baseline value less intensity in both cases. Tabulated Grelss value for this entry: 3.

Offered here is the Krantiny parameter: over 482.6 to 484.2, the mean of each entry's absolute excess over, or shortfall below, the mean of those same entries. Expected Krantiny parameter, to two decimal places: 0.31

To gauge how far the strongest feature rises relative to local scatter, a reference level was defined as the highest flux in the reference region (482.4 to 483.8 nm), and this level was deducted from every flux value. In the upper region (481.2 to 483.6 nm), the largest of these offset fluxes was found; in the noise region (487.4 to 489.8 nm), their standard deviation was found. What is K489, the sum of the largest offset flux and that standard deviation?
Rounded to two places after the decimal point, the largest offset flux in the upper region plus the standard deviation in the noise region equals 0.04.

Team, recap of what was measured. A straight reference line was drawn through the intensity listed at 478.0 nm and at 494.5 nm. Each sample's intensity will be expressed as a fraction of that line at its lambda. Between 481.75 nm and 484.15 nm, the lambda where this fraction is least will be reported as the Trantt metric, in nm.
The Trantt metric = 484.0 nm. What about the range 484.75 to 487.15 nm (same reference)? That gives 484.9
